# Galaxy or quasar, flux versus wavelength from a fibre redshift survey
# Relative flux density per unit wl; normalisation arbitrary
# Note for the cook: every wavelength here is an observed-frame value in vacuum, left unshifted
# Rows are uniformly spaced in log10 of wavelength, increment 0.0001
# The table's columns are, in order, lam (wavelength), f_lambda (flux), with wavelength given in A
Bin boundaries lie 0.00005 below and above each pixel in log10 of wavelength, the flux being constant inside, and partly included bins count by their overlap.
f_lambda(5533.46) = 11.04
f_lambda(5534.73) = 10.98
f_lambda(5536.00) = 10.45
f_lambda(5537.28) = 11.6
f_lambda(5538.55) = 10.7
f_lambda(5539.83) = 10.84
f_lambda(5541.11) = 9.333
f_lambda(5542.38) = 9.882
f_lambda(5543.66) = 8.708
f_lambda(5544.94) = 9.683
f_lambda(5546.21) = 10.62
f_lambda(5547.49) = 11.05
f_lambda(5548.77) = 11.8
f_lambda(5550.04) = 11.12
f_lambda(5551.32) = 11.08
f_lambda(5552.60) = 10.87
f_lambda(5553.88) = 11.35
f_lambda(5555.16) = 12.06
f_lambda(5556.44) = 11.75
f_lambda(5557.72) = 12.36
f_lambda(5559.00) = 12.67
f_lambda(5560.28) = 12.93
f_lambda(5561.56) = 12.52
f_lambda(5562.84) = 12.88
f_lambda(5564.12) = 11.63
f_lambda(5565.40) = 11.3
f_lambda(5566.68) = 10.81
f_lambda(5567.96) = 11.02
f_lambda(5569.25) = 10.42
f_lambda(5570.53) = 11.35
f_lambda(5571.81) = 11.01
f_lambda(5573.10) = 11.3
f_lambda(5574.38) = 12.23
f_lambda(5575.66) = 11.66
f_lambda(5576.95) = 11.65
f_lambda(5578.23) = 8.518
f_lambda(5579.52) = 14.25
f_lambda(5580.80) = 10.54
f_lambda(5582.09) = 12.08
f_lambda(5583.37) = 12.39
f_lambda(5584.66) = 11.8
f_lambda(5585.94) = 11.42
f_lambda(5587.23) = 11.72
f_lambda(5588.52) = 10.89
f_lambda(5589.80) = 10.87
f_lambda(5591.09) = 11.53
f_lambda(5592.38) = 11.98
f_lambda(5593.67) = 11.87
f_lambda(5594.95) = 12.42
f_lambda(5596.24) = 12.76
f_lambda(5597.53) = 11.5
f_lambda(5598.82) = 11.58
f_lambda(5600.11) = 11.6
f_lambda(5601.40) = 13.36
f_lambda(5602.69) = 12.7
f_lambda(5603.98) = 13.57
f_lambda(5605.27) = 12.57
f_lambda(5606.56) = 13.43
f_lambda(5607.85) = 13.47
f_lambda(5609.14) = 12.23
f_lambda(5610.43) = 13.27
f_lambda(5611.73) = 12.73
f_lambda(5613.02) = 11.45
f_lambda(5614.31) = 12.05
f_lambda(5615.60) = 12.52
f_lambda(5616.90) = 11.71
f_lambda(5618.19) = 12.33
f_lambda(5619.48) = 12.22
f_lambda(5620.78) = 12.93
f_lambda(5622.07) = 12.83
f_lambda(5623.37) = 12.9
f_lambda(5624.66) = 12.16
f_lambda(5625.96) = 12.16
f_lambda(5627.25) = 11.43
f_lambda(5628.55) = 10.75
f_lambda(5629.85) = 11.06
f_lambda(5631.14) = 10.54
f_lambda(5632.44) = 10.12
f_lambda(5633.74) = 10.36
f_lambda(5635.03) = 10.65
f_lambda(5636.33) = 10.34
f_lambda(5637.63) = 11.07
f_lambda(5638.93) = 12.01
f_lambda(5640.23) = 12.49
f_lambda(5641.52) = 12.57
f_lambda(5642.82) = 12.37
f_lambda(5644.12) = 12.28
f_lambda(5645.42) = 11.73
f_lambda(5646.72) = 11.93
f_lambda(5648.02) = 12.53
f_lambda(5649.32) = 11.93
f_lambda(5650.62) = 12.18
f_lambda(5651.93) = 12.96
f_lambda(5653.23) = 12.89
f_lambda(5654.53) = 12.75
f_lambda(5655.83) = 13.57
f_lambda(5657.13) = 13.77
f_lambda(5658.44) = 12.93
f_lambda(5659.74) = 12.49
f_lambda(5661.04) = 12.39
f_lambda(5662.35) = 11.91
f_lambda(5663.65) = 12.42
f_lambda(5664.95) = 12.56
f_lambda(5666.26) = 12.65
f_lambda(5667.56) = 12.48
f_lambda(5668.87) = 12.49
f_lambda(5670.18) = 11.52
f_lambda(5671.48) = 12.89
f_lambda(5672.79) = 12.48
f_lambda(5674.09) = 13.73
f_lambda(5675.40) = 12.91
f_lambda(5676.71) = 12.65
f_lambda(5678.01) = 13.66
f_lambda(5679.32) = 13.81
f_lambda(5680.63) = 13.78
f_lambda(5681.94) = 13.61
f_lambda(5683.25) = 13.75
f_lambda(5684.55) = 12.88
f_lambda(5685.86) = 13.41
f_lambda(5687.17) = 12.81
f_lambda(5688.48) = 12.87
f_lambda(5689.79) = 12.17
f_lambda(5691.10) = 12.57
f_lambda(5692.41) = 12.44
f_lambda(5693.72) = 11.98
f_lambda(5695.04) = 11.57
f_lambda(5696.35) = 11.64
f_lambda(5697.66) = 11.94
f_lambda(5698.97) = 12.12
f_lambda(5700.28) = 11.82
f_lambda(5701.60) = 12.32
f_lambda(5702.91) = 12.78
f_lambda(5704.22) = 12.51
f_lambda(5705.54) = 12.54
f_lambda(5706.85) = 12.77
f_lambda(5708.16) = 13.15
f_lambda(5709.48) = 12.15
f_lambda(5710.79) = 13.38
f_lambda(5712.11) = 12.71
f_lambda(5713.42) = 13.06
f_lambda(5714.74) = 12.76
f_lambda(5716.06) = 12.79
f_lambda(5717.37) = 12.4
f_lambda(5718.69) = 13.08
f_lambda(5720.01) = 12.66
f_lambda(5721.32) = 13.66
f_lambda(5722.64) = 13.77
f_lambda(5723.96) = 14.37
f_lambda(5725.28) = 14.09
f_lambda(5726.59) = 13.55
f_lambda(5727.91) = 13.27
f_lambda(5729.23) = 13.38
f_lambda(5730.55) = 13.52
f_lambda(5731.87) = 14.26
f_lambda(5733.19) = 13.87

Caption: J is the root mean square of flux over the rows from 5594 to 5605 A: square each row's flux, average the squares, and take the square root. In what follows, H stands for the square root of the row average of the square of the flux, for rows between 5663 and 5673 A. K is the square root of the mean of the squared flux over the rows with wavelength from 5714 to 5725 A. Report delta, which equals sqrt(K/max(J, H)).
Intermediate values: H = 12.4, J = 12.5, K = 13.2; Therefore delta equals 1.03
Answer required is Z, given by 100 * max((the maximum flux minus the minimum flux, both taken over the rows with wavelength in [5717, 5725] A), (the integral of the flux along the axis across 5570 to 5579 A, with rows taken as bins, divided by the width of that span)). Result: 1114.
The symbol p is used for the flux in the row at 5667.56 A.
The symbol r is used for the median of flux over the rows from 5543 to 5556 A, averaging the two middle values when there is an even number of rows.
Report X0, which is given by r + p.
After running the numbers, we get 23.5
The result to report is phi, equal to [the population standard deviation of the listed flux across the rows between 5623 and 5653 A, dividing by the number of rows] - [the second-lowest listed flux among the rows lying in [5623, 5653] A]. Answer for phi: -9.5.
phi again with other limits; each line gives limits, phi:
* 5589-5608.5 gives -10.7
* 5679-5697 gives -10.9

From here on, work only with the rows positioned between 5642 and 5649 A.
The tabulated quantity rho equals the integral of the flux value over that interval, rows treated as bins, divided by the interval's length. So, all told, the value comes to 12.2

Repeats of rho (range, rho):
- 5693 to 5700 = 11.9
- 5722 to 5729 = 13.8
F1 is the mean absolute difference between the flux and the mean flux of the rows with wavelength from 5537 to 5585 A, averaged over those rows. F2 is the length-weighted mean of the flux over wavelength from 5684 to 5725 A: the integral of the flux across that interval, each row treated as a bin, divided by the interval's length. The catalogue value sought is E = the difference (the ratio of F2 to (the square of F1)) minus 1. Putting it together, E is 17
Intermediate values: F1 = 0.8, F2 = 12.7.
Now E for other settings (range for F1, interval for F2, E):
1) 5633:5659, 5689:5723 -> 23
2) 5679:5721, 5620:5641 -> 50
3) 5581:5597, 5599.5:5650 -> 62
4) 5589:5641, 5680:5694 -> 21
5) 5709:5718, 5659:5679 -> 157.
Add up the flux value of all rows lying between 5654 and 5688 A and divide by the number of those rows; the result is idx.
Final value 12.9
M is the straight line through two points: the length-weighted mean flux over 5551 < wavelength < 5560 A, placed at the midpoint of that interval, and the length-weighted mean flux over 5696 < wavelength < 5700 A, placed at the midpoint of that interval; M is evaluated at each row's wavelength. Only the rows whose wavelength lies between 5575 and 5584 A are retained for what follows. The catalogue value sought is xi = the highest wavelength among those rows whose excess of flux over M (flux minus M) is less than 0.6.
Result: 5583.37 A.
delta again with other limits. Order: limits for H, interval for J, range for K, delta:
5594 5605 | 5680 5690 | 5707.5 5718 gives 0.99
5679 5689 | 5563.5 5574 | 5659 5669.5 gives 0.96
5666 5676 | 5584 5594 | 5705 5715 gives 1.01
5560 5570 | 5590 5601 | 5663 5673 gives 1.02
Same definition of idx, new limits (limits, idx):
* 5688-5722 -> 12.5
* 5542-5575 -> 11.3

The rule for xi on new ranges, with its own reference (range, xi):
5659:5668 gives 5667.56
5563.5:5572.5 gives 5571.81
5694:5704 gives 5701.60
